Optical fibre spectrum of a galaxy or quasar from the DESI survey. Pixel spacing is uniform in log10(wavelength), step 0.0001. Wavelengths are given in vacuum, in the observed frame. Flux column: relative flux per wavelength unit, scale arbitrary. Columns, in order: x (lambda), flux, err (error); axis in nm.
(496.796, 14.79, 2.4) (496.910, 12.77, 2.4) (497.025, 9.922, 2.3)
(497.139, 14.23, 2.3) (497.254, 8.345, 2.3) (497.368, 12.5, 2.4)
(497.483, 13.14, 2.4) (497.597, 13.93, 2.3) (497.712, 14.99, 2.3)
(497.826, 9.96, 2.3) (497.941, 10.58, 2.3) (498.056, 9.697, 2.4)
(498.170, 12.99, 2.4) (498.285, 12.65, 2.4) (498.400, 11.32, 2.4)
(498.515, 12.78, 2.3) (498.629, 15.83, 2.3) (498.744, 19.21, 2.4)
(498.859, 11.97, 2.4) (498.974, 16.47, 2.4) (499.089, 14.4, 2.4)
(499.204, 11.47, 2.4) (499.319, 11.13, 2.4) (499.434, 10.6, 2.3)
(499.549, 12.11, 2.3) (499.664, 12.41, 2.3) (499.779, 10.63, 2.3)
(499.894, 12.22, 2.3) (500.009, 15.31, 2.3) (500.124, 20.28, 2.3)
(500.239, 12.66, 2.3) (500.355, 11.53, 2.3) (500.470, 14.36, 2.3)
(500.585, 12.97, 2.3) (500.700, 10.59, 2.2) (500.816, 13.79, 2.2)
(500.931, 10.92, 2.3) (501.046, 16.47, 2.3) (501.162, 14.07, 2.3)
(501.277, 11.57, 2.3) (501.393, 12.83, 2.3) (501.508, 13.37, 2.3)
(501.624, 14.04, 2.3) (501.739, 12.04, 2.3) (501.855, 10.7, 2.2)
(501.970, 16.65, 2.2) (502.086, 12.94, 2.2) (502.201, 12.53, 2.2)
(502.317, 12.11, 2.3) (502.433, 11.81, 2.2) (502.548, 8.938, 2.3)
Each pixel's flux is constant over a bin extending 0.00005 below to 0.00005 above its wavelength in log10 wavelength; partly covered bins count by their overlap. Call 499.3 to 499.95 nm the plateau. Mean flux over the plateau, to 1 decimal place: 11.5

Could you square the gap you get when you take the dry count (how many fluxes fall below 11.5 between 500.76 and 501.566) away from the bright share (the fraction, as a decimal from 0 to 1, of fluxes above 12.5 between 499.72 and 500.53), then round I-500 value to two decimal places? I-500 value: 0.18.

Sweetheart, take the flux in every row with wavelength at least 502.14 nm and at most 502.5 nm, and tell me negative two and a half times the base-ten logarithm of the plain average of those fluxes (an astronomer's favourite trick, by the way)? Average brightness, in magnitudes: -2.71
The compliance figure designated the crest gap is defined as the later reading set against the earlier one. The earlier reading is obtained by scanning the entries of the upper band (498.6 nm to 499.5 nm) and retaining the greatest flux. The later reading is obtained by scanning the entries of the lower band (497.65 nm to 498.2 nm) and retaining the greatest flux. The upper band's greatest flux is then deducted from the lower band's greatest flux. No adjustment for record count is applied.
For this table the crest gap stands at -4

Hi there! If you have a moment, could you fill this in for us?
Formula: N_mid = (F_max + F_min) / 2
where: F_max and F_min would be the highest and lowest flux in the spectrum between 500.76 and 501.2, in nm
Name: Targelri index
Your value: 13.7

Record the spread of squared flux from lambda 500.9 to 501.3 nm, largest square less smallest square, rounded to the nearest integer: 152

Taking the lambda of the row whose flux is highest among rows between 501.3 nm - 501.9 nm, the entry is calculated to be 501.624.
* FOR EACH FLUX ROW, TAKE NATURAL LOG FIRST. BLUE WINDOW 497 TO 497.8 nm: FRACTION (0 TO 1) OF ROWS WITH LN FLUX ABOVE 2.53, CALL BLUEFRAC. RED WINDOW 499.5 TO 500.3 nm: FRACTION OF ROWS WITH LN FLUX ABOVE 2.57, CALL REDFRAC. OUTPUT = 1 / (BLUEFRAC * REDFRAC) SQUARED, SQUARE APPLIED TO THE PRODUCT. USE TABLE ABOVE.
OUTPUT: 38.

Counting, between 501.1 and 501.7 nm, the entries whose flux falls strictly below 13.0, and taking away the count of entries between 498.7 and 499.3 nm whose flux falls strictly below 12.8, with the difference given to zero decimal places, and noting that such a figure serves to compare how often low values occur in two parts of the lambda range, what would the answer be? 0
